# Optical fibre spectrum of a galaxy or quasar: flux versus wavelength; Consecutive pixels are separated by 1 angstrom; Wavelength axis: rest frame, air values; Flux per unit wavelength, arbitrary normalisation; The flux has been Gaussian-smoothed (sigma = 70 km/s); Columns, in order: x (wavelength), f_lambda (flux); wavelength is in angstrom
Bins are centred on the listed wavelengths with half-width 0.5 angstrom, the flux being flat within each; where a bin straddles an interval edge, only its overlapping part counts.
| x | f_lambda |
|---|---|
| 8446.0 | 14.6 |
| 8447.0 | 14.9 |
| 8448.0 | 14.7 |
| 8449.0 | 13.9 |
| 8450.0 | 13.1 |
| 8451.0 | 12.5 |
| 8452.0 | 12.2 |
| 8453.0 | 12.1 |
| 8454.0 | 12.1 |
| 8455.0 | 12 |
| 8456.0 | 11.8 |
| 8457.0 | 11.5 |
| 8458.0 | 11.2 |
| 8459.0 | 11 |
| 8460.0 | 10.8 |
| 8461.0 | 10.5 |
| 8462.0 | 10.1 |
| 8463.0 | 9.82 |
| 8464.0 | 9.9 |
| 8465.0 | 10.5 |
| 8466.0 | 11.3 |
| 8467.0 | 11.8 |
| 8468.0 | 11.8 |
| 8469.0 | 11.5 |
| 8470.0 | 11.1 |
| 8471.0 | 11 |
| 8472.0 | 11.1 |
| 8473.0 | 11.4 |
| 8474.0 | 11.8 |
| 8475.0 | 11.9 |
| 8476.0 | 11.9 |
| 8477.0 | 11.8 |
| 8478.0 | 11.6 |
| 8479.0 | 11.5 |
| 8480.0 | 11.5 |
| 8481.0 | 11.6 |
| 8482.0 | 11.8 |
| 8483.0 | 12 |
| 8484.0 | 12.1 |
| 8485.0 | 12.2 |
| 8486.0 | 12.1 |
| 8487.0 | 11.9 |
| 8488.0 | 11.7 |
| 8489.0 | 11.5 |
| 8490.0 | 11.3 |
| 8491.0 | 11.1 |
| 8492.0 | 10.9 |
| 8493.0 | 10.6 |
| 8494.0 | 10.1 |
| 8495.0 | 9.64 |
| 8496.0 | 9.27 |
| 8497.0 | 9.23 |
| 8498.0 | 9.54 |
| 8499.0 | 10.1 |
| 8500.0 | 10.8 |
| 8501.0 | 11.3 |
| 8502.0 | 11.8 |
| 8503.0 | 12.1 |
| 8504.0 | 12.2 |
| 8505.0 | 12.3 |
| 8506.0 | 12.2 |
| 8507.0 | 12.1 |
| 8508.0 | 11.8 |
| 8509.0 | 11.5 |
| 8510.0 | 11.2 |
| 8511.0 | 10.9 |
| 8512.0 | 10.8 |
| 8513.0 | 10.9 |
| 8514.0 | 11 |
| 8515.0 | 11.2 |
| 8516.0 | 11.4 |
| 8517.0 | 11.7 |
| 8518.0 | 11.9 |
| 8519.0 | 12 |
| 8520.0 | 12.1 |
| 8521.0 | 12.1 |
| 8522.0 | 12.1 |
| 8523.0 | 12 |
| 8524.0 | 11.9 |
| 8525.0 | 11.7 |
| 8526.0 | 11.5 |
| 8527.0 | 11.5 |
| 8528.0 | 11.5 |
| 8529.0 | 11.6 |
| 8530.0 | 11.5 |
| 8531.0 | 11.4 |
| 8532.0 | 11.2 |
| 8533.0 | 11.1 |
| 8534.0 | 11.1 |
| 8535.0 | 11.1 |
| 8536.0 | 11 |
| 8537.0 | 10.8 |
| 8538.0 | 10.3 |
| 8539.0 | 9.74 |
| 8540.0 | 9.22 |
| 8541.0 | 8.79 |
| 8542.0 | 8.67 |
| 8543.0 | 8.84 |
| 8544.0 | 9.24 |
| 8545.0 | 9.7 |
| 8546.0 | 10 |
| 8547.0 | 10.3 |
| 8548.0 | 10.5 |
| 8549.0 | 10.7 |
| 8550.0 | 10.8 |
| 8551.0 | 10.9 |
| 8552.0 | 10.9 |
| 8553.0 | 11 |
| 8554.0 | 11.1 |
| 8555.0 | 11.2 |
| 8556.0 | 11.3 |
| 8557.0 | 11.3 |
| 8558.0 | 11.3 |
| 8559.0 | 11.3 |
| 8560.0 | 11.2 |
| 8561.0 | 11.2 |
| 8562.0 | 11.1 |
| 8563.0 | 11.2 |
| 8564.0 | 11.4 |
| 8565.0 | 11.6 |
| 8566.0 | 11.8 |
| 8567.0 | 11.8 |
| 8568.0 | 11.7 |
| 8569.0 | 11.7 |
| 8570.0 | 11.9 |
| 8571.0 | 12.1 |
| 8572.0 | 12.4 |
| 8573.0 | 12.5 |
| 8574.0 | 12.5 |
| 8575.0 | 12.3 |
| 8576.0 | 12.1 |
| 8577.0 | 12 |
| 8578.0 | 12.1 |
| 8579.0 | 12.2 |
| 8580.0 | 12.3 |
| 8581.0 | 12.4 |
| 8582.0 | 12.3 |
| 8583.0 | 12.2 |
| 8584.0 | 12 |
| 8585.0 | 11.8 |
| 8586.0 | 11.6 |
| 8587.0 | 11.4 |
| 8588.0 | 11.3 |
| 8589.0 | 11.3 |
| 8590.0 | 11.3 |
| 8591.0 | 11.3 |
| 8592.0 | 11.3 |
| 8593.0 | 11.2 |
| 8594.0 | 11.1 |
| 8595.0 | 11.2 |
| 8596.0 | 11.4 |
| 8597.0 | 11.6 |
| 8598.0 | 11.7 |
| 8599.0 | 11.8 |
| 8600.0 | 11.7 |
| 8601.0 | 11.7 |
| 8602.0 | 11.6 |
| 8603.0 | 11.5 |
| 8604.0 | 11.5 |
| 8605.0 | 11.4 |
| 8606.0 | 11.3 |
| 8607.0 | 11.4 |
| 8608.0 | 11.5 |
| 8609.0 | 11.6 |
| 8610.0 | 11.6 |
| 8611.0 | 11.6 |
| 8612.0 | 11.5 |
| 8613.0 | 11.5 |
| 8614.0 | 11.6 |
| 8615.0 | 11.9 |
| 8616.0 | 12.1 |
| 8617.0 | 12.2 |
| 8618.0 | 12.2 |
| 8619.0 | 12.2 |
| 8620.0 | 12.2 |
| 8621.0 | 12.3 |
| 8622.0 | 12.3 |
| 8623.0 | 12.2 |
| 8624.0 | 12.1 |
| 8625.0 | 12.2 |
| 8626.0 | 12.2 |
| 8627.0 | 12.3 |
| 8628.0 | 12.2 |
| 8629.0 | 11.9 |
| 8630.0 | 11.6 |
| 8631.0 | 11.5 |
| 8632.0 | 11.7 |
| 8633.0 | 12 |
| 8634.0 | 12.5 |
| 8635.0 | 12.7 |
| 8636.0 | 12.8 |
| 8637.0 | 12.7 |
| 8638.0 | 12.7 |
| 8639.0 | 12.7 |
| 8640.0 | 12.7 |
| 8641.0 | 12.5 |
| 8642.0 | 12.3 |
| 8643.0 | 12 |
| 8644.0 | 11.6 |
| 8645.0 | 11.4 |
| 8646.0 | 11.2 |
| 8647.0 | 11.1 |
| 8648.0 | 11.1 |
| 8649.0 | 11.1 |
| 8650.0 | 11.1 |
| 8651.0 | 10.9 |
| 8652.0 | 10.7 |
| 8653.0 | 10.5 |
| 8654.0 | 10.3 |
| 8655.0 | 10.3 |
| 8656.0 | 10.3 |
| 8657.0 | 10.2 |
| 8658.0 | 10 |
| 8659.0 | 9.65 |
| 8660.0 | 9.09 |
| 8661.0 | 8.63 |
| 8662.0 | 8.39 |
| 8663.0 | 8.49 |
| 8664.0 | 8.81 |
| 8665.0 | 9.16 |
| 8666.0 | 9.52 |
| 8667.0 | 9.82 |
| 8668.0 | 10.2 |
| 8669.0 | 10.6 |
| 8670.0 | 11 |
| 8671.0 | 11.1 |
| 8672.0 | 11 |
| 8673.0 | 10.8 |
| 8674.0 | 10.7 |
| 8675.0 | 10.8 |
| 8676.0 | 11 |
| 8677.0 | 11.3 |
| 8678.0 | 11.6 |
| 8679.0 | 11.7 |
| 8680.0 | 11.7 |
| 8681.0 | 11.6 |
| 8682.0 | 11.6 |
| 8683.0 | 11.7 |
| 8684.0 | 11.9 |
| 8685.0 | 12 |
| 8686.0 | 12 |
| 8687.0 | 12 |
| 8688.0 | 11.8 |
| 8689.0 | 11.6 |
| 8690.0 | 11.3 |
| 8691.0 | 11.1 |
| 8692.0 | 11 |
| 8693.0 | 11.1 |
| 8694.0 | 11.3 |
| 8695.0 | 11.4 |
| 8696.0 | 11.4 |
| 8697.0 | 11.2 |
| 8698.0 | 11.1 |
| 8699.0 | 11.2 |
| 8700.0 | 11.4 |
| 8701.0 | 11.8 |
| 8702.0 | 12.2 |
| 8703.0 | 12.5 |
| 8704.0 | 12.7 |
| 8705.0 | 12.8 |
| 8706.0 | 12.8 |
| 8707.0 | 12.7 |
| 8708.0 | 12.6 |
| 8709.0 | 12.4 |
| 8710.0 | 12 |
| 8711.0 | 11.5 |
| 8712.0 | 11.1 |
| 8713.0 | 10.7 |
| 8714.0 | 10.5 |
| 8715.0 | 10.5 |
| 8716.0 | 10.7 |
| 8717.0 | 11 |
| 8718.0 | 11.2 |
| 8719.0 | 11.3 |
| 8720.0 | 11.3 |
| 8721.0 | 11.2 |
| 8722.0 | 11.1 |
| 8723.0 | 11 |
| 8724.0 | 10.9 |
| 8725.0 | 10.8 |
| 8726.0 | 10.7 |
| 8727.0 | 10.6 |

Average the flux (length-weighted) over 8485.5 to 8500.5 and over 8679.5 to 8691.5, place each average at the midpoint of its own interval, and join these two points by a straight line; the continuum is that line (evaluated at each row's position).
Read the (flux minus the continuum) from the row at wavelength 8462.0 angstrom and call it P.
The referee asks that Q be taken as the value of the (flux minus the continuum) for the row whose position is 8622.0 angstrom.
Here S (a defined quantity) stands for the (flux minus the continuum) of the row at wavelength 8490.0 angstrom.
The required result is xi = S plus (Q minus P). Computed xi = 2.0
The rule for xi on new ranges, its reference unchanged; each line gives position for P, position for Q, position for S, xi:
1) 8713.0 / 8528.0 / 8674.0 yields 0.9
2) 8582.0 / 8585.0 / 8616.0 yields 0.3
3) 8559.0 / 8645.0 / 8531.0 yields 0.2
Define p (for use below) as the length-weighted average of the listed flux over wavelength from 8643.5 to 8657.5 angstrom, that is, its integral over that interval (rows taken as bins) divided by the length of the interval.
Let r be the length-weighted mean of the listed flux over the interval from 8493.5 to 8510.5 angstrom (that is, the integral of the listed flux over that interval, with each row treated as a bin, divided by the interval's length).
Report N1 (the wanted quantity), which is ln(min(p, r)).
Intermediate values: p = 10.8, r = 11.0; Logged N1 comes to 2.38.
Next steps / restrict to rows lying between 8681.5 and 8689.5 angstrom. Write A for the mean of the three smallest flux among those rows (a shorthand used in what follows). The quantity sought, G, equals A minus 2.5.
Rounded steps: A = 11.6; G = 9.1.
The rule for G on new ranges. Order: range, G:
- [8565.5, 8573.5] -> 9.2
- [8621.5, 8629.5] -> 9.6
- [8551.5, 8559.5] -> 8.5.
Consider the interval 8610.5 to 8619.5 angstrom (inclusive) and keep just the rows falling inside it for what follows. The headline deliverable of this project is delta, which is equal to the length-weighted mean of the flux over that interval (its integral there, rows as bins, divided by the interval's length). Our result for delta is 11.9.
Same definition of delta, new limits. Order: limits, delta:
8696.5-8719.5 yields 11.6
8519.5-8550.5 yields 10.8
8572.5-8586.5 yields 12.2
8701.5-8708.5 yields 12.6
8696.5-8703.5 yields 11.6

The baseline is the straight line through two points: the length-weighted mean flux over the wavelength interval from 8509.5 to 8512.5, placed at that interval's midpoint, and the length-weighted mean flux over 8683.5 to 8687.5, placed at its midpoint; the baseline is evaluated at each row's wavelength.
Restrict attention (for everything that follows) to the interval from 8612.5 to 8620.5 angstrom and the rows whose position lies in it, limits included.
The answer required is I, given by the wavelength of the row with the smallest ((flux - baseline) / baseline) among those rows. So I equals 8613.0 angstrom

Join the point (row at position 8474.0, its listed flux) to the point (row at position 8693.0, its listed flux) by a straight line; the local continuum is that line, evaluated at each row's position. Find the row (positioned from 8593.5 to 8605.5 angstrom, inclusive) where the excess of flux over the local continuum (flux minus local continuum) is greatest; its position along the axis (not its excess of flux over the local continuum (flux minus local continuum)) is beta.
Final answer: 8599.0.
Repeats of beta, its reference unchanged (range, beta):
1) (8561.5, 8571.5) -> 8571.0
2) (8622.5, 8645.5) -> 8636.0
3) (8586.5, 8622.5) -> 8622.0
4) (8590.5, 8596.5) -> 8596.0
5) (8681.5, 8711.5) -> 8706.0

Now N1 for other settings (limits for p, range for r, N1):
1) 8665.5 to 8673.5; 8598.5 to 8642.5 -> 2.35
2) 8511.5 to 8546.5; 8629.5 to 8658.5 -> 2.39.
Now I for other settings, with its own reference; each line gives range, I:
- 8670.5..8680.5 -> 8674.0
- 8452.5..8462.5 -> 8462.0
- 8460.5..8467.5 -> 8463.0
